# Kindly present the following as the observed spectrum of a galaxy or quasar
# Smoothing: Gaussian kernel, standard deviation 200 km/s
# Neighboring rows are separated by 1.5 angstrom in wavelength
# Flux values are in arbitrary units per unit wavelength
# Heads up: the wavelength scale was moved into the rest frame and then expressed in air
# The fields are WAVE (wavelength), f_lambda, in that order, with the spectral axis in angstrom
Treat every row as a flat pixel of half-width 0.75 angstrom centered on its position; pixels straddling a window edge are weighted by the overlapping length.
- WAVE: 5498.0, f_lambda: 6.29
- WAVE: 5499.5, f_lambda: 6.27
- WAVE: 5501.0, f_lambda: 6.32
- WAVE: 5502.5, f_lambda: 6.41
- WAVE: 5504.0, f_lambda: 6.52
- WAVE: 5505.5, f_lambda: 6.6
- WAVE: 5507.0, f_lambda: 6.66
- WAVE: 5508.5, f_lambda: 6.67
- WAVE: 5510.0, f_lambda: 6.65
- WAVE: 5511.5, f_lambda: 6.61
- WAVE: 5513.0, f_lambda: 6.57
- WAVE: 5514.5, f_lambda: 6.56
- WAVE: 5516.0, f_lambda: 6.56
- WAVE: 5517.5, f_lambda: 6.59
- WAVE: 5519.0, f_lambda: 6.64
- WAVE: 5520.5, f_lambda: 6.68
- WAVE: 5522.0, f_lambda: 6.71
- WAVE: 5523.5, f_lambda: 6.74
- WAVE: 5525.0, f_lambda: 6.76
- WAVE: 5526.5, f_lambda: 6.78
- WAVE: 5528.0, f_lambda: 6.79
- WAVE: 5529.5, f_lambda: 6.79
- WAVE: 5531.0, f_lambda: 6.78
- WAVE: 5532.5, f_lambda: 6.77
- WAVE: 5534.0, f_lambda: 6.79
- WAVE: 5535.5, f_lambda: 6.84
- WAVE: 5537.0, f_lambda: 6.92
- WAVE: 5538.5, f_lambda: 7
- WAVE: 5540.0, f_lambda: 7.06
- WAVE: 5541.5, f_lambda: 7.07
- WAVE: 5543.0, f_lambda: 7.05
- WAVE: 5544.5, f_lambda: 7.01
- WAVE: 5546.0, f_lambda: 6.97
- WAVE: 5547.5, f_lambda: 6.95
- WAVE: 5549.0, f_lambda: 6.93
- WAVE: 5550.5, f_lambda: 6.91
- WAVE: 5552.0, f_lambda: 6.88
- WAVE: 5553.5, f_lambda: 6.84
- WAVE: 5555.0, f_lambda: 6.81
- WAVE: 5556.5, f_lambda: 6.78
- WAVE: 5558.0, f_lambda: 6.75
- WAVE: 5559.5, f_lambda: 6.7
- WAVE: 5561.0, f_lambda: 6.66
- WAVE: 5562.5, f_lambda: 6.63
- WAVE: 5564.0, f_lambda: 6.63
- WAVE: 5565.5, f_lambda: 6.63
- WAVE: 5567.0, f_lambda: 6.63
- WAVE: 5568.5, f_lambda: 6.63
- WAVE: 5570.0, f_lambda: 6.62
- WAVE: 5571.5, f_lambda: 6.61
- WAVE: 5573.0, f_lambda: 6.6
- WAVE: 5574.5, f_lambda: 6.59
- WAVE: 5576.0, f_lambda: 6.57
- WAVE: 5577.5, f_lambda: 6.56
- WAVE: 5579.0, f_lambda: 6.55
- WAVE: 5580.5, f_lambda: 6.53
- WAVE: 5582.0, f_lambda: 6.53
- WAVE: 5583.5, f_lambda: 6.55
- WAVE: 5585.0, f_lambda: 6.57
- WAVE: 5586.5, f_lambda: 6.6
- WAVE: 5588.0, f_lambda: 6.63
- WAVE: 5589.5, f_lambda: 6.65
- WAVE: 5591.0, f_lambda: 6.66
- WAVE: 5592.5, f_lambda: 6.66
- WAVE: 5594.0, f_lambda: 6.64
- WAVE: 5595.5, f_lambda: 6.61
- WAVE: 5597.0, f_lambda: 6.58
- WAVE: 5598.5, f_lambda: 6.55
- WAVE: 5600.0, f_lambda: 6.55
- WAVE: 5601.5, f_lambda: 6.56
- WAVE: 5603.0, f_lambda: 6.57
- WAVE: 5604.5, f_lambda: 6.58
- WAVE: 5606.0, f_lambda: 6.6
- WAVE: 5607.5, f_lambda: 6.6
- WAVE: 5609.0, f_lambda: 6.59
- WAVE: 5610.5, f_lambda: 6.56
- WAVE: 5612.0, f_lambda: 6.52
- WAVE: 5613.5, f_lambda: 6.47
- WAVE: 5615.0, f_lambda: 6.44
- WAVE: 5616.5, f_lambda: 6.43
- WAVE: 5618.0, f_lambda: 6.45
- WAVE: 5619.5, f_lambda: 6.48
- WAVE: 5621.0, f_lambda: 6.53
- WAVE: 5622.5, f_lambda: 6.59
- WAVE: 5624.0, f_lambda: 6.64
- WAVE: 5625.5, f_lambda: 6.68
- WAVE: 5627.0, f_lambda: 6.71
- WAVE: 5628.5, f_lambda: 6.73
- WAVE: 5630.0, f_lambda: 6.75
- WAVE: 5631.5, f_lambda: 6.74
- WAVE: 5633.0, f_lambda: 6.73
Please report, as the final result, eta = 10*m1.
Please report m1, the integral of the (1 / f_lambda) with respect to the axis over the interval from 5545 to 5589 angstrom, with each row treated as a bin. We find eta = 65.8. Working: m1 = 6.6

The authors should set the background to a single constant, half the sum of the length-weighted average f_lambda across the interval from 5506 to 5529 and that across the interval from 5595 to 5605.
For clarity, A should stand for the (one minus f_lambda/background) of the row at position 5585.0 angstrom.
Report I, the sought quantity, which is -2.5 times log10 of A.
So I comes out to 5.4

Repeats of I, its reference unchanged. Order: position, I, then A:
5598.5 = 5.0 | 0.0102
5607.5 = 6.4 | 0.0027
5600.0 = 5.0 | 0.0102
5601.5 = 5.1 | 0.0087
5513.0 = 5.4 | 0.0072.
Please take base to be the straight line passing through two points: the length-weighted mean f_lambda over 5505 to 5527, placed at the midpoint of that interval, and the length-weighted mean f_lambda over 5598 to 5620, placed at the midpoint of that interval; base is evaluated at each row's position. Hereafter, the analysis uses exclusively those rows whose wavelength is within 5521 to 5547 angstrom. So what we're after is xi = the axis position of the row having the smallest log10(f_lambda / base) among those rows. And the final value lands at 5522.0 angstrom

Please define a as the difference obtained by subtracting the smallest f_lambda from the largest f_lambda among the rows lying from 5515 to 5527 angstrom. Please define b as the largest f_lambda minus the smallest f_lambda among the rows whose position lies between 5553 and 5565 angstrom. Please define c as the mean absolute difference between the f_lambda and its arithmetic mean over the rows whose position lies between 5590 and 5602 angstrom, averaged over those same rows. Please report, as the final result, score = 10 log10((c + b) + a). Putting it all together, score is -3.3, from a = 0.220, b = 0.21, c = 0.041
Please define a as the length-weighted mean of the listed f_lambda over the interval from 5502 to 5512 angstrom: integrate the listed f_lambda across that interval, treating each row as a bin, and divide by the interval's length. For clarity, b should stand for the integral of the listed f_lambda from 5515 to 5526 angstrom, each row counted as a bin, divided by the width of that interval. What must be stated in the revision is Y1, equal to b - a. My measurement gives 0.08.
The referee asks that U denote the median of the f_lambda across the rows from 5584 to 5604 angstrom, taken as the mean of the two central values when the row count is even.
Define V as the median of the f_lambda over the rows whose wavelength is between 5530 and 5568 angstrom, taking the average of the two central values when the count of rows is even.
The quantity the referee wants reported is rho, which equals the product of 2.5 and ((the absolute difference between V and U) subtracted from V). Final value 16.5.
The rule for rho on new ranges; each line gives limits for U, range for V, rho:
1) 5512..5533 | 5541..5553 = 16.8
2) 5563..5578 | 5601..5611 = 16.4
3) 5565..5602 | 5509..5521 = 16.5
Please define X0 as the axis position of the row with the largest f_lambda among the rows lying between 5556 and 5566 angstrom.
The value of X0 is 5556.5 angstrom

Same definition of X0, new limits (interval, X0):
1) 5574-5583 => 5574.5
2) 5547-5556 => 5547.5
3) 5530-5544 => 5541.5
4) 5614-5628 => 5627.0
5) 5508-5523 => 5522.0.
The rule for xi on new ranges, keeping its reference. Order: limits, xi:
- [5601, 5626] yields 5616.5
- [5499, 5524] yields 5499.5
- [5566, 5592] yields 5580.5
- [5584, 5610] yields 5598.5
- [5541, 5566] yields 5562.5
